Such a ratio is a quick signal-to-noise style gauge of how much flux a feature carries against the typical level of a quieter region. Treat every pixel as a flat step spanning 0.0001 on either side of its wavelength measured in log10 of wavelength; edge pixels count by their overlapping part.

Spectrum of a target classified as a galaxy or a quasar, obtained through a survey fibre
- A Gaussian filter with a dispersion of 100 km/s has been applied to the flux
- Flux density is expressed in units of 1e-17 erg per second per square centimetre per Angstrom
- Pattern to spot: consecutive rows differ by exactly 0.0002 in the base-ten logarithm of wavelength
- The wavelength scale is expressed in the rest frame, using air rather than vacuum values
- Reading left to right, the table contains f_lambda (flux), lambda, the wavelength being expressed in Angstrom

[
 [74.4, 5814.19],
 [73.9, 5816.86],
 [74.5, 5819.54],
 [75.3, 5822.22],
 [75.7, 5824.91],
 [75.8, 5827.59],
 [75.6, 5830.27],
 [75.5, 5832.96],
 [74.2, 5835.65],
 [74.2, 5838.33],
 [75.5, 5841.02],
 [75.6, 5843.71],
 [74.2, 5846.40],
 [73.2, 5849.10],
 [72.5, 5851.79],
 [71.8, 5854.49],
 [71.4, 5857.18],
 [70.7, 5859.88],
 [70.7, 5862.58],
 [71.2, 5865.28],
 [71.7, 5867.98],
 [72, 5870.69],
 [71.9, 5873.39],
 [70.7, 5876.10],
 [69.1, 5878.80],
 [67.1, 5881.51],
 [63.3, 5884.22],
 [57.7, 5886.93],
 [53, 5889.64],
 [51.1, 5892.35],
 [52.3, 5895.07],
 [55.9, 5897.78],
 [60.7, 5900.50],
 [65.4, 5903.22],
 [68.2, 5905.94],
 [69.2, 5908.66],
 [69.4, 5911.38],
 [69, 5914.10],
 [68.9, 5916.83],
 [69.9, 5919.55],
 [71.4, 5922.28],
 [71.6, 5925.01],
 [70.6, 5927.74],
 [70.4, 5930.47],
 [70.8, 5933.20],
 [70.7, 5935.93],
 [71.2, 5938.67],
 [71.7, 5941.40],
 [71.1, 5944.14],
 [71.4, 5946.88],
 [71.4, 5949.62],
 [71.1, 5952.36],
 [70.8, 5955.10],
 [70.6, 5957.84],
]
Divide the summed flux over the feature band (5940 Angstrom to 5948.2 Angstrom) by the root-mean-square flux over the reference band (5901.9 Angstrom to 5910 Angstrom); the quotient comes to 3.17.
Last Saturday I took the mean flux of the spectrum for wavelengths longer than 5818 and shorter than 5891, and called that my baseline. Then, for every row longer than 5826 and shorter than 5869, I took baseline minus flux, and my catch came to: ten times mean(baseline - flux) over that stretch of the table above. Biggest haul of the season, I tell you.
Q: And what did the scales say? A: -21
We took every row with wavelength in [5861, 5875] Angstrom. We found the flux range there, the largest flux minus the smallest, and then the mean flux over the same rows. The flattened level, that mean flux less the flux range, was 70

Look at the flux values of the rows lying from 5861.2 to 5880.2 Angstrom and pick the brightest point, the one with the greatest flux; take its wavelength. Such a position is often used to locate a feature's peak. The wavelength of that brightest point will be 5870.69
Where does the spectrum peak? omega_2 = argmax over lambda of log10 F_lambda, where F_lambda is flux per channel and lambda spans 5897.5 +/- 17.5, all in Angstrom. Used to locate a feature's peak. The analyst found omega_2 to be 5911.38 Angstrom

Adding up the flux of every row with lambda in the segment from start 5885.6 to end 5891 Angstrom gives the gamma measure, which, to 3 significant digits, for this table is 111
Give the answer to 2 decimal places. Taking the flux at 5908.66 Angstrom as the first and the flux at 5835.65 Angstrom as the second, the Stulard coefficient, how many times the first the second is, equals 1.07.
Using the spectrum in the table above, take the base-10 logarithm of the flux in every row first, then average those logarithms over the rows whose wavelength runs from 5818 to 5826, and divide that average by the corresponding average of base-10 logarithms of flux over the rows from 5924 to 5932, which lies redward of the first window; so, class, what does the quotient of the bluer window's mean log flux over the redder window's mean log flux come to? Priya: 1.01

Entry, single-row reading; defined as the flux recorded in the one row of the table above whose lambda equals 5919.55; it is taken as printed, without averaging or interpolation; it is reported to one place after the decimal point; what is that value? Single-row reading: 69.9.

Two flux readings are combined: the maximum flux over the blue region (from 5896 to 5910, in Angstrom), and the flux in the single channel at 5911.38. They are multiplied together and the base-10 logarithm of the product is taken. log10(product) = 3.68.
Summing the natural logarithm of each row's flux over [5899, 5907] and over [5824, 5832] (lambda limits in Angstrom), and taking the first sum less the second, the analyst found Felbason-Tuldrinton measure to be -0.47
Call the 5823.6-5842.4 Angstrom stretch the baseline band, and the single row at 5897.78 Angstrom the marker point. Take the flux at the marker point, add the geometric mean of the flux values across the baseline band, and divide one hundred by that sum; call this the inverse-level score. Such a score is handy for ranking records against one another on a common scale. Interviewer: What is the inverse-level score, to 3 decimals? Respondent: 0.763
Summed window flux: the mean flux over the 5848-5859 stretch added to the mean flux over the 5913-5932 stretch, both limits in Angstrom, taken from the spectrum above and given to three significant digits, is 142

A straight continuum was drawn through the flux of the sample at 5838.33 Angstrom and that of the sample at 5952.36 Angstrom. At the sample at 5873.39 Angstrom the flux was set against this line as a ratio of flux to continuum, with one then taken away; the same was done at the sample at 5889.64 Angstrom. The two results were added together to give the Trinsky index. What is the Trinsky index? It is -0.29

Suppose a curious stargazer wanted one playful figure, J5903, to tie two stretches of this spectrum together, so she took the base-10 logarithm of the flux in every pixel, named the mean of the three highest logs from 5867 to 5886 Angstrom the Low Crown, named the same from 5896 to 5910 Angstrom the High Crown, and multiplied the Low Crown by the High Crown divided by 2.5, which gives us 1.36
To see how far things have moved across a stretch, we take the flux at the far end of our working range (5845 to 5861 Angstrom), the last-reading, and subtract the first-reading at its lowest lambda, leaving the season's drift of -3.5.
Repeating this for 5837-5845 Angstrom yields 1.4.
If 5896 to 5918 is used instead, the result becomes 13.0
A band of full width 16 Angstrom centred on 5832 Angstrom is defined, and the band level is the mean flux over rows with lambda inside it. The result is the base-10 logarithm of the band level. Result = 1.88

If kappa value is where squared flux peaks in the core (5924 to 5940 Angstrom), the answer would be 5925.01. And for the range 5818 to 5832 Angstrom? 5827.59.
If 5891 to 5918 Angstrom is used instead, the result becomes 5911.38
